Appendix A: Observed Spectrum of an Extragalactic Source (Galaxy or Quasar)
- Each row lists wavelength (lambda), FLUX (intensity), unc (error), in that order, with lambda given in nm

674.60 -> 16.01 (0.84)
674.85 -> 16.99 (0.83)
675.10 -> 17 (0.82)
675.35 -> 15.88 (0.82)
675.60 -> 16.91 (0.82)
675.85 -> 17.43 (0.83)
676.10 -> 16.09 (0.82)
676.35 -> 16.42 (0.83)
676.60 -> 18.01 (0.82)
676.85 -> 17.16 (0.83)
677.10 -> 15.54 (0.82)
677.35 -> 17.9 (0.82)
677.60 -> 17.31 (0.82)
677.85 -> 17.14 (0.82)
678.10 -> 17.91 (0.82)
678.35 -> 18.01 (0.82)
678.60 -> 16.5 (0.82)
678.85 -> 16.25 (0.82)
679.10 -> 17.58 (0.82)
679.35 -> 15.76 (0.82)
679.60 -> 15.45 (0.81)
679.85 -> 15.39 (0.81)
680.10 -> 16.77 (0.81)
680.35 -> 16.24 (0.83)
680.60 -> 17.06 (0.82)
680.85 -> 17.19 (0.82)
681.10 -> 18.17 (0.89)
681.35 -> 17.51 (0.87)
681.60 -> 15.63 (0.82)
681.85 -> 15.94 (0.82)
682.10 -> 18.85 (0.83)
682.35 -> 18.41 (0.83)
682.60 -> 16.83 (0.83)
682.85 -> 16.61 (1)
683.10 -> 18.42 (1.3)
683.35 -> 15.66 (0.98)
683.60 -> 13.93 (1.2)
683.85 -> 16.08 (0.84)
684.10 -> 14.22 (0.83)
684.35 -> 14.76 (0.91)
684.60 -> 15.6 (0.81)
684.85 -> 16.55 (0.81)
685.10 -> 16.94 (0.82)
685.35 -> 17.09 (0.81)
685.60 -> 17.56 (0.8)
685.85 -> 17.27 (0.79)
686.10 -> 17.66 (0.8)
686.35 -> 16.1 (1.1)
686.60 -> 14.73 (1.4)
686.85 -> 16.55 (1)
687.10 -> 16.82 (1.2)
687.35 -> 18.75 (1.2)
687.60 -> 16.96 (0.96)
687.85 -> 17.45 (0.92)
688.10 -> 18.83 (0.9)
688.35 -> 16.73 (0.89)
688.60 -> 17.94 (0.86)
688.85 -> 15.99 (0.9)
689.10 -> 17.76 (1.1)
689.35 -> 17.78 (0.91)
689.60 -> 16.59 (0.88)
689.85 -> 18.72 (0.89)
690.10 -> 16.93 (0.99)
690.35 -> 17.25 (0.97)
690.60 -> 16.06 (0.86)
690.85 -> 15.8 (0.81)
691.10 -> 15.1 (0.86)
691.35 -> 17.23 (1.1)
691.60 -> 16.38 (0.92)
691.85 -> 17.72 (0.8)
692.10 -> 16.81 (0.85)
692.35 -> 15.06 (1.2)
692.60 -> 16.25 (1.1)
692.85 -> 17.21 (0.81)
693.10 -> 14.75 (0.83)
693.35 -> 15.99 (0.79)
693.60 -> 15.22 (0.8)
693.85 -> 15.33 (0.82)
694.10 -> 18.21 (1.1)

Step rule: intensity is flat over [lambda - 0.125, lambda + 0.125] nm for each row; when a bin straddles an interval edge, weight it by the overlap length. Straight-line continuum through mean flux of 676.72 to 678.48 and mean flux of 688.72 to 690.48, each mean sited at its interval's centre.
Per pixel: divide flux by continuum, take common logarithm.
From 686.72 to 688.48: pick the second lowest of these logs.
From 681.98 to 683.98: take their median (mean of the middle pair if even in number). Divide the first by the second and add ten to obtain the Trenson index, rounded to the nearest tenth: 11.0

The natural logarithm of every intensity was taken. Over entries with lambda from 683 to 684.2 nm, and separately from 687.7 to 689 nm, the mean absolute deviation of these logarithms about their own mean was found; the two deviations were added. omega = 0.129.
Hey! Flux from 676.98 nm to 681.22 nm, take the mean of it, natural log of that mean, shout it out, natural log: 2.82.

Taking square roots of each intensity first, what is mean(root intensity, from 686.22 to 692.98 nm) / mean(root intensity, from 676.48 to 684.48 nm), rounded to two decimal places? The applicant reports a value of 1.01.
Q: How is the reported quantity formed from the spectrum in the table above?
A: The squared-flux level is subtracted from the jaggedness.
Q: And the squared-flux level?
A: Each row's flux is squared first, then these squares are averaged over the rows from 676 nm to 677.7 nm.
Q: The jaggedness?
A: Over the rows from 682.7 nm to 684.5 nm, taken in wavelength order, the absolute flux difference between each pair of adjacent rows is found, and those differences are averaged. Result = -285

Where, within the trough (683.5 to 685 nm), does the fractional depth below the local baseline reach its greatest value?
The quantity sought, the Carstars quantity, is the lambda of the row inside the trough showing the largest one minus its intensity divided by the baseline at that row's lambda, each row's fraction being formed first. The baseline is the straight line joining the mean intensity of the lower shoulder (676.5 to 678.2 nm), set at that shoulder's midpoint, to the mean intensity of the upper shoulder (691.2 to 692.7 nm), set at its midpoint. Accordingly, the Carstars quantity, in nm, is 683.60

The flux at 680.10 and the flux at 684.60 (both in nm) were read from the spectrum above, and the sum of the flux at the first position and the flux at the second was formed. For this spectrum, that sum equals 32.4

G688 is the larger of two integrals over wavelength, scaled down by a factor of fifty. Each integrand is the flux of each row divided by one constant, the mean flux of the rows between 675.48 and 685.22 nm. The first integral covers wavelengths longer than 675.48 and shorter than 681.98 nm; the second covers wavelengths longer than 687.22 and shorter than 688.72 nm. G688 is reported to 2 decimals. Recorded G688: 0.13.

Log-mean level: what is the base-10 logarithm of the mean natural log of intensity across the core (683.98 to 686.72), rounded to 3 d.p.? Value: 0.445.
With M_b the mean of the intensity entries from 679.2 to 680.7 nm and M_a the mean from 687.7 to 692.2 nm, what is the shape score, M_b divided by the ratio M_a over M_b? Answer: 15.2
